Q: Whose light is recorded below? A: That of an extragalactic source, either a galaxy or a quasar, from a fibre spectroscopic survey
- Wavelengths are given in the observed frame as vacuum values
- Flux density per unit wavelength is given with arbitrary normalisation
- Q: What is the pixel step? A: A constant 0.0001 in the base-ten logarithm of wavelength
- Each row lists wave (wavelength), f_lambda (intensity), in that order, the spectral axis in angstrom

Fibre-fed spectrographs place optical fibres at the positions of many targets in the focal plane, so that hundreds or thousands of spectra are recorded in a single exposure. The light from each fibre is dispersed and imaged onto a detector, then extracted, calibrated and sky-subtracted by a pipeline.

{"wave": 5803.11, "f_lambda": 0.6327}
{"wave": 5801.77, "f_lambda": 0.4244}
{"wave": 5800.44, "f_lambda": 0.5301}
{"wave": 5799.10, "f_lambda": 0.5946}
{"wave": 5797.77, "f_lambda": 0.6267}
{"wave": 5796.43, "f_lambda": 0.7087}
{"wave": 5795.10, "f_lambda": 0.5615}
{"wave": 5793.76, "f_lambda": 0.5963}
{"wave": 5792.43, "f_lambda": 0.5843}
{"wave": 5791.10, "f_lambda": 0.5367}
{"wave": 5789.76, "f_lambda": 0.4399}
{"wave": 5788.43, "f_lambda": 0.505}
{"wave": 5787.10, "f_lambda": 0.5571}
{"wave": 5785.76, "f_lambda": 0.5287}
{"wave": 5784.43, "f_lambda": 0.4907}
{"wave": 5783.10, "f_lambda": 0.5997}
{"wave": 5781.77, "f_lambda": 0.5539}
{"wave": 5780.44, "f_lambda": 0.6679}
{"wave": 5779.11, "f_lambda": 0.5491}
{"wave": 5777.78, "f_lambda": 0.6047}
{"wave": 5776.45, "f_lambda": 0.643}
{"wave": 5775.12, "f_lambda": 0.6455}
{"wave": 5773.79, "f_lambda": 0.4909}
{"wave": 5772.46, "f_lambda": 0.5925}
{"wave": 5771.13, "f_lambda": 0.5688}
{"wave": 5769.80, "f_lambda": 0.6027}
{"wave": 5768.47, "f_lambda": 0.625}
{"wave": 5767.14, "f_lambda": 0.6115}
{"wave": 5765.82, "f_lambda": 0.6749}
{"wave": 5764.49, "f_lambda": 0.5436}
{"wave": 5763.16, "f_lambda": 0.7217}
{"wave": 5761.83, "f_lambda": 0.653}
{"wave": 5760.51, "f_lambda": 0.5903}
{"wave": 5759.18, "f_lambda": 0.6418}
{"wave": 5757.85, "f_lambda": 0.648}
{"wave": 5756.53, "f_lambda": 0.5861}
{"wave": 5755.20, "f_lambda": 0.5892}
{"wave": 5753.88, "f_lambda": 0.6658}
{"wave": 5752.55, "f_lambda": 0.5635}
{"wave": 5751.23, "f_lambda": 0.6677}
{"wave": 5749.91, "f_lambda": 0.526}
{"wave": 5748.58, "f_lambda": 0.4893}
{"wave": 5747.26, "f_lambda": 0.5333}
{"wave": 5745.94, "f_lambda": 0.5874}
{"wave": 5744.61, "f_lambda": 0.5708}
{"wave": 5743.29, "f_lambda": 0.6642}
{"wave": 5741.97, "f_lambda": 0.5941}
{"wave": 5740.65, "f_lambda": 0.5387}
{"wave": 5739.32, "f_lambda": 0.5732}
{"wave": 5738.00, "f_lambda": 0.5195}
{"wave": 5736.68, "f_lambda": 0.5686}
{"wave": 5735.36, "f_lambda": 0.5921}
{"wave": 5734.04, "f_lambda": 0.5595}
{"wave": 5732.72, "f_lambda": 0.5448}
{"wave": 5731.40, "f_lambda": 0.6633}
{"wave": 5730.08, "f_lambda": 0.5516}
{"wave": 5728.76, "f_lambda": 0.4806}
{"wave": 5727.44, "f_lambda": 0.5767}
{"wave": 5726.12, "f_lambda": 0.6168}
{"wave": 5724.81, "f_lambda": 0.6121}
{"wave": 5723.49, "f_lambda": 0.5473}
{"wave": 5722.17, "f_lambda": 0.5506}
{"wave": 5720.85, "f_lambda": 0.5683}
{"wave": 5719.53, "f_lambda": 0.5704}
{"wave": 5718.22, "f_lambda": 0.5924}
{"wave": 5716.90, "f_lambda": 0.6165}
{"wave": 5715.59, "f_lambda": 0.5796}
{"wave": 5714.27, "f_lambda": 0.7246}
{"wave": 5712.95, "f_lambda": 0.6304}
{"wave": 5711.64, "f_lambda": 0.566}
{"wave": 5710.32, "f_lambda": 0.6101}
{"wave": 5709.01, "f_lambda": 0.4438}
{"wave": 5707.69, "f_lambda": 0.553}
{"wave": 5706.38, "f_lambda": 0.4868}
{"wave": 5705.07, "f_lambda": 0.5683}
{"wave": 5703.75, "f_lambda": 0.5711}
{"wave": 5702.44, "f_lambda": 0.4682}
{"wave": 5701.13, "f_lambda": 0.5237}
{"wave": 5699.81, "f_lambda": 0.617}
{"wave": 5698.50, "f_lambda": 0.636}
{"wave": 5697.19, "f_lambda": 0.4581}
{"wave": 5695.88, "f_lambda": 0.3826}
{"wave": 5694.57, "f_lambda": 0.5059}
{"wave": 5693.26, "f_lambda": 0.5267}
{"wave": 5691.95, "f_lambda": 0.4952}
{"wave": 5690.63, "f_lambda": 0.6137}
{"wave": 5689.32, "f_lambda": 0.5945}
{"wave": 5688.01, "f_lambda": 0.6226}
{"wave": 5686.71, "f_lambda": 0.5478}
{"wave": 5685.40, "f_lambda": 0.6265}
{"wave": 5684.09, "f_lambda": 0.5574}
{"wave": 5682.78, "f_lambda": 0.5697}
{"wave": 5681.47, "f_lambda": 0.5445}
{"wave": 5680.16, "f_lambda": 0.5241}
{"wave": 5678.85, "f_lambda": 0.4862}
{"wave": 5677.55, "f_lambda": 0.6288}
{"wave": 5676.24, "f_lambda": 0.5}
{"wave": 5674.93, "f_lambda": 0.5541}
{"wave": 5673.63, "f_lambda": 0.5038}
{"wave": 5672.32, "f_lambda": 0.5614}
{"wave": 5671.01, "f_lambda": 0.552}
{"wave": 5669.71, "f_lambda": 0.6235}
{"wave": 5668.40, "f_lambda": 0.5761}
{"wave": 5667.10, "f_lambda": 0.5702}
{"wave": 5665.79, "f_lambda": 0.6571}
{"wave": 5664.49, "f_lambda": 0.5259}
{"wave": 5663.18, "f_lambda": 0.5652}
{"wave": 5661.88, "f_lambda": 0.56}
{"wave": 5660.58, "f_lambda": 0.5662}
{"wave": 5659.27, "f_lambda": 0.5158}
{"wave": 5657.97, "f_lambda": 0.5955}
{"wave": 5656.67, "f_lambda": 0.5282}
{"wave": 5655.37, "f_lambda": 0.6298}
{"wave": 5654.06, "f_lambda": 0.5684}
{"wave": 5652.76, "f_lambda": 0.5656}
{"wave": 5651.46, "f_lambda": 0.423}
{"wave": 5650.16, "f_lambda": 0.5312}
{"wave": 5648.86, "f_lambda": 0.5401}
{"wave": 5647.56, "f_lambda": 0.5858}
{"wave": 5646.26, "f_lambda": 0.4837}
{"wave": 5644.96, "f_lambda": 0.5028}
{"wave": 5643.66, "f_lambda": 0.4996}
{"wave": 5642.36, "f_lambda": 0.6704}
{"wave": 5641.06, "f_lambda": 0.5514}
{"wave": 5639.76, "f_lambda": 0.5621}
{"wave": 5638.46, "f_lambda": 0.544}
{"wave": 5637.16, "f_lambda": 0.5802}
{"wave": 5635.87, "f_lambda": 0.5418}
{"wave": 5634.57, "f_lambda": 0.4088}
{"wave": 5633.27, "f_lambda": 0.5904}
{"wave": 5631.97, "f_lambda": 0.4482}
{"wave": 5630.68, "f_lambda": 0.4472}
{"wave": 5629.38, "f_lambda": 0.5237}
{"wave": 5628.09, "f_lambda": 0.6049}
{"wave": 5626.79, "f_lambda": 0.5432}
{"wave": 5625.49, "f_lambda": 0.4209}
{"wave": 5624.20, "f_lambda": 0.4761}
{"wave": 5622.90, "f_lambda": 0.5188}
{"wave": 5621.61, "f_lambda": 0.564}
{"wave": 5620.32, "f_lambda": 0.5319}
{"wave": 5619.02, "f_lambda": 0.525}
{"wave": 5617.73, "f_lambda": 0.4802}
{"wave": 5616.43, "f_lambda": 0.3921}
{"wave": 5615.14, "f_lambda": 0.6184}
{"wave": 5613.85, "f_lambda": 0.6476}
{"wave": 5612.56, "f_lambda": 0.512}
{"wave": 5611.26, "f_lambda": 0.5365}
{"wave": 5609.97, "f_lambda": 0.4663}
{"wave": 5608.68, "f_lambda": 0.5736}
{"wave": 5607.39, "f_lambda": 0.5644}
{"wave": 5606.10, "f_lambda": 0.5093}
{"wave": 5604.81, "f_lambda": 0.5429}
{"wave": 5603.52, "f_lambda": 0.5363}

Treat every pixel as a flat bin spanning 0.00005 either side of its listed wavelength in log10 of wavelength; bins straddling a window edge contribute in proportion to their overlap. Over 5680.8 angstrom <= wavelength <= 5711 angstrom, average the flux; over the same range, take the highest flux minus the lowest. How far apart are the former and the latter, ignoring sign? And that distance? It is 0.29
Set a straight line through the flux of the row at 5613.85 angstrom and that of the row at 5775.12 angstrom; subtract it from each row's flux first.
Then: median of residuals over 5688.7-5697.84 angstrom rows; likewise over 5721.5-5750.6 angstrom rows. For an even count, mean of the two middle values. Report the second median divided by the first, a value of 0.58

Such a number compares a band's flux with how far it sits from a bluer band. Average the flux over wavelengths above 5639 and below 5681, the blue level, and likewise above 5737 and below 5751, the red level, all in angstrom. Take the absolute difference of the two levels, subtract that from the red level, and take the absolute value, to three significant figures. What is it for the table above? 0.553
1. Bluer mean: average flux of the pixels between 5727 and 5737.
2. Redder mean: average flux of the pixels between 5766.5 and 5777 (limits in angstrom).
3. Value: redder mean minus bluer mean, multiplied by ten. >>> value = 0.30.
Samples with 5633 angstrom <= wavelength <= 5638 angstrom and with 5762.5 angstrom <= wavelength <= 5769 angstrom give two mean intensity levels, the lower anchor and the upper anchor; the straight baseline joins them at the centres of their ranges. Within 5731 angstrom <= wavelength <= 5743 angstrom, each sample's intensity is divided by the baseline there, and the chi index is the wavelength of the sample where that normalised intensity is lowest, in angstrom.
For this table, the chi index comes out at 5738.00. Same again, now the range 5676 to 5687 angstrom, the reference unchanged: 5678.85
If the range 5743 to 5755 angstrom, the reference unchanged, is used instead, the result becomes 5748.58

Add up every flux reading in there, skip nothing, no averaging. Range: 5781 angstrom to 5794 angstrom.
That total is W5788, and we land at 5.4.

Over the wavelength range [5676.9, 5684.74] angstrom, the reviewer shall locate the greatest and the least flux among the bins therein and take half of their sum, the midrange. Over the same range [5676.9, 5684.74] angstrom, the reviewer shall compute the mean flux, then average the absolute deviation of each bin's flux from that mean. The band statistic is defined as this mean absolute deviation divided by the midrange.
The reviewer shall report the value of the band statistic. 0.060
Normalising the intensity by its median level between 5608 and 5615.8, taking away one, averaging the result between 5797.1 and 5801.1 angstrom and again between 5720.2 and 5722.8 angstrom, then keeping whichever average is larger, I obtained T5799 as 0.052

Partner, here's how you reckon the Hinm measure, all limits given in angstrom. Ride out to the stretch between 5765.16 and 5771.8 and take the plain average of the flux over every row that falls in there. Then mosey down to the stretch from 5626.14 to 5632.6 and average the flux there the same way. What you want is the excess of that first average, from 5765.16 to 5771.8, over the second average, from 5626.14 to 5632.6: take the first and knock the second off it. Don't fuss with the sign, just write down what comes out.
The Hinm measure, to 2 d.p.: 0.10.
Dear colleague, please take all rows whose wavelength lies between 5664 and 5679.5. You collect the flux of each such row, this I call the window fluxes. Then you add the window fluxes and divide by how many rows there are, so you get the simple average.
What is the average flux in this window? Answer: 0.56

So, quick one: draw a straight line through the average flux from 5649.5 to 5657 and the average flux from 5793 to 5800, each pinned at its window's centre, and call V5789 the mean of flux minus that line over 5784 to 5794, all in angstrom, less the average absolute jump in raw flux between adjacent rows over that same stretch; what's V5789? -0.13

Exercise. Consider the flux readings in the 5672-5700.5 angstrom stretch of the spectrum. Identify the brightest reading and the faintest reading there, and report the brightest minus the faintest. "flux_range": 0.25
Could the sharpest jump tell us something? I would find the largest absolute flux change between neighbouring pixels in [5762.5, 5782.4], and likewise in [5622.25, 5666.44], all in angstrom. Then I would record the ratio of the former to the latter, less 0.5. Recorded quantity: 0.5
